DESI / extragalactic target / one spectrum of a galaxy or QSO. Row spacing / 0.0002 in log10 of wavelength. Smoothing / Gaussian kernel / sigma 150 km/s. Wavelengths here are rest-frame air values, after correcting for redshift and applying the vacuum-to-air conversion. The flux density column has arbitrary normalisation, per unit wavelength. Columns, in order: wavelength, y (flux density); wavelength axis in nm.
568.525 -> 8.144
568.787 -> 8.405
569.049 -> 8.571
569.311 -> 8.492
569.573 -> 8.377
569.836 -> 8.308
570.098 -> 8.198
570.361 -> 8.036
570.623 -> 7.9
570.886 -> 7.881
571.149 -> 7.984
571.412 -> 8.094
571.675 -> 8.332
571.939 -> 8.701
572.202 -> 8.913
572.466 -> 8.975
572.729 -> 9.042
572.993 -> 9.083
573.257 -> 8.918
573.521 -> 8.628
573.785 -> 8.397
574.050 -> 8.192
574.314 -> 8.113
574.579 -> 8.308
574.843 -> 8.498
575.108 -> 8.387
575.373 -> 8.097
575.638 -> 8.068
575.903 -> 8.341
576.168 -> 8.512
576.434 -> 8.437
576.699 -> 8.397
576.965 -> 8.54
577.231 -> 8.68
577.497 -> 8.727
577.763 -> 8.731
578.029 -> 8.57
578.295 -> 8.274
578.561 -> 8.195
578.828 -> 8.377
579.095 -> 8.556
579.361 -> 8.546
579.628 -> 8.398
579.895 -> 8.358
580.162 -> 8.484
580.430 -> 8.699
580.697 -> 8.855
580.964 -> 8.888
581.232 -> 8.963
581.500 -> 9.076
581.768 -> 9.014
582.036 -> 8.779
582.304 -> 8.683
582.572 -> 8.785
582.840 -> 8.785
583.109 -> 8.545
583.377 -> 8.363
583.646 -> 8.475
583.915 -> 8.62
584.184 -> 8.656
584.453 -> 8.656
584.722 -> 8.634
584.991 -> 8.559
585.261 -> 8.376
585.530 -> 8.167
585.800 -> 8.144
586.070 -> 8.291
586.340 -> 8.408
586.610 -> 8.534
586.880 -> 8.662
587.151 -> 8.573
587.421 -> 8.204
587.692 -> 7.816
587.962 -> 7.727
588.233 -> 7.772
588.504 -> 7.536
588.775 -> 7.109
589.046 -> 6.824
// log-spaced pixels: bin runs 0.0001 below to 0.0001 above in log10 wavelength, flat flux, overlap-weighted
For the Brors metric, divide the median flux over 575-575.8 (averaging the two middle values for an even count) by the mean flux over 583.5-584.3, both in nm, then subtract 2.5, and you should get -1.56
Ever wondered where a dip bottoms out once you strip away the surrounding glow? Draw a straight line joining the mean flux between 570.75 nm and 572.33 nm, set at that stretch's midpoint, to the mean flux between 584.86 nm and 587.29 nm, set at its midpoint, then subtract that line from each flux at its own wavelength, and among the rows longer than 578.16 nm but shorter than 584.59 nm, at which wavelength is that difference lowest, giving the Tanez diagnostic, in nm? 578.561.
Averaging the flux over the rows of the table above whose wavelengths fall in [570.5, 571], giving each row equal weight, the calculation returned 7.9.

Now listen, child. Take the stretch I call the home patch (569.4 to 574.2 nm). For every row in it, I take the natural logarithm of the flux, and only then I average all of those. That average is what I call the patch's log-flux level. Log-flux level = 2.132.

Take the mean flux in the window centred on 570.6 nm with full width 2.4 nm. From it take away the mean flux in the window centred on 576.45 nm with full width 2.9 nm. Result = -0.3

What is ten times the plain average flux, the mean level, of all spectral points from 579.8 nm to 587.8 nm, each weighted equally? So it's 85.7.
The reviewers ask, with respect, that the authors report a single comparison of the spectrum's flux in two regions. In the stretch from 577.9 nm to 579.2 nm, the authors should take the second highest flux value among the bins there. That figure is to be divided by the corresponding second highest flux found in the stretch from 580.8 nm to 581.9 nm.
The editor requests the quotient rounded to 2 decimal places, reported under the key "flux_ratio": 0.95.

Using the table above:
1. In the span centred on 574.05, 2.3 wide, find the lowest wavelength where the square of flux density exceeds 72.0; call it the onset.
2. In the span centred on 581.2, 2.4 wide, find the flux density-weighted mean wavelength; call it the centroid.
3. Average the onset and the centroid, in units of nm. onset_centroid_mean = 577.12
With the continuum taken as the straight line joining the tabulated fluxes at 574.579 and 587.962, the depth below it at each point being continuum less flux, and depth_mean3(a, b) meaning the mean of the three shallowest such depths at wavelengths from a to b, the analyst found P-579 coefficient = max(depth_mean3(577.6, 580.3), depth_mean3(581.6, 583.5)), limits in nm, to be -0.484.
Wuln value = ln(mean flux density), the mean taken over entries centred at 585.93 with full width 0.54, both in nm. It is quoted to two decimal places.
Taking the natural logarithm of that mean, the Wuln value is 2.11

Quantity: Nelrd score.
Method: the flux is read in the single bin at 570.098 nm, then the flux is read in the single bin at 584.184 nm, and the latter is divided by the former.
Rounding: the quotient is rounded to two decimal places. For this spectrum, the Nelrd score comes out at 1.06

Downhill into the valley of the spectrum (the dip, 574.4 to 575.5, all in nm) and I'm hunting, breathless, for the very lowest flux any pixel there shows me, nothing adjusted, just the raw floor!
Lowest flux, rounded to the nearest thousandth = 8.097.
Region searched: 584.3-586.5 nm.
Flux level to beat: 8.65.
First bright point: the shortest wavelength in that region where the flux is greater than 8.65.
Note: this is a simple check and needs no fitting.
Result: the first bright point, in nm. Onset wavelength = 584.453 nm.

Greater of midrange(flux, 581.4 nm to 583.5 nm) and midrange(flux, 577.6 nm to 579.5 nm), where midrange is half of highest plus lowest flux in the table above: 8.72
